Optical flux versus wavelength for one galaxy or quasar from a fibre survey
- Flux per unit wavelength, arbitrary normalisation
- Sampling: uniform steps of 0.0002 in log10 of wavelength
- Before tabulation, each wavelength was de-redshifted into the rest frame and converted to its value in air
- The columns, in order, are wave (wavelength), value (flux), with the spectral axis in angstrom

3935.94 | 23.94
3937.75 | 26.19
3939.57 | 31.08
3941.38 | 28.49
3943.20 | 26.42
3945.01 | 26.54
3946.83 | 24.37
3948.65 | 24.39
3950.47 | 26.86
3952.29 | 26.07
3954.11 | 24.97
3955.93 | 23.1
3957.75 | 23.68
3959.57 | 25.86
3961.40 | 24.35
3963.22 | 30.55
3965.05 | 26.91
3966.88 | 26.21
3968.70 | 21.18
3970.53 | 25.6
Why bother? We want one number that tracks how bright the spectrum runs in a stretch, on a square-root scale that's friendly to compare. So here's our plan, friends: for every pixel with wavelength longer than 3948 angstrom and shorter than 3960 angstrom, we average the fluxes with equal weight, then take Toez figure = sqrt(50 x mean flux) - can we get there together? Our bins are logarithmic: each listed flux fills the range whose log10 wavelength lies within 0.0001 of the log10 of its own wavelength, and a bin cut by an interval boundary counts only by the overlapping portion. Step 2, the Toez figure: 35.3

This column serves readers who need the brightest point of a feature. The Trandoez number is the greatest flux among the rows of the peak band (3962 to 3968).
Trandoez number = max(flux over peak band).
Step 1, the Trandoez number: 30.55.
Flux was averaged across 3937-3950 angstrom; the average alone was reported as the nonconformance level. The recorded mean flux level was 26.8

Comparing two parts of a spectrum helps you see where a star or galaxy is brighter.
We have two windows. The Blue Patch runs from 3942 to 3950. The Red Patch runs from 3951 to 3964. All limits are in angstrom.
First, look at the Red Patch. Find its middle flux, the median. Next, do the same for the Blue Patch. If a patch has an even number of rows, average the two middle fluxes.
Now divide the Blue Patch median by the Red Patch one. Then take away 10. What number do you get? -8.98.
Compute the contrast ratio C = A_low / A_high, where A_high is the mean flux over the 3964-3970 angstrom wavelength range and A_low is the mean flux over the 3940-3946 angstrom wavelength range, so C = 1.10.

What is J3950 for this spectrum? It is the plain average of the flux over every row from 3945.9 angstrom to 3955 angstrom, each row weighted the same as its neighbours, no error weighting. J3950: 25.3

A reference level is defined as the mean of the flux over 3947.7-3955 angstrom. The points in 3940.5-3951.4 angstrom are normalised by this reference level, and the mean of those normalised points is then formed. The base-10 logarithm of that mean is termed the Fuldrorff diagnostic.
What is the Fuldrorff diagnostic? 0.010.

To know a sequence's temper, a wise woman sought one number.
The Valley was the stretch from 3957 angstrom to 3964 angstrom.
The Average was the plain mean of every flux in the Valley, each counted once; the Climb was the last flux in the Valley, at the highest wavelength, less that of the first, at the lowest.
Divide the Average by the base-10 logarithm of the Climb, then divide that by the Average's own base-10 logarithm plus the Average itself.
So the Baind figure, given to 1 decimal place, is 1.1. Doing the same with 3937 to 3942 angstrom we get 2.6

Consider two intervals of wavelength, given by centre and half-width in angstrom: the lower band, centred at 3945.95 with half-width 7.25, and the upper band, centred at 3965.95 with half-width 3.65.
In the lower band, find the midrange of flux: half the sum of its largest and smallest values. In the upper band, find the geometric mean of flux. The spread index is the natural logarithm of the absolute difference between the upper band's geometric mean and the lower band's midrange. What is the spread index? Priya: 0.55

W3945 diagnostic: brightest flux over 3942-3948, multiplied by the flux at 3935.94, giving 635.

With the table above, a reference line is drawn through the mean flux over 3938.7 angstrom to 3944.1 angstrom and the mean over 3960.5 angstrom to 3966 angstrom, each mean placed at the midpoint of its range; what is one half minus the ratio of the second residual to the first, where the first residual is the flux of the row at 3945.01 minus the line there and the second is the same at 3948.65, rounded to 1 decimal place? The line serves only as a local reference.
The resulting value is -1.5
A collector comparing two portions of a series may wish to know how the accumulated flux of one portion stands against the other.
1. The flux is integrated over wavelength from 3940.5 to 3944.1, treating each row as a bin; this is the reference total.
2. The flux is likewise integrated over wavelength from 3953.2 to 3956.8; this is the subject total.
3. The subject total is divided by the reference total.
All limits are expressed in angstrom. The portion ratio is 0.88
